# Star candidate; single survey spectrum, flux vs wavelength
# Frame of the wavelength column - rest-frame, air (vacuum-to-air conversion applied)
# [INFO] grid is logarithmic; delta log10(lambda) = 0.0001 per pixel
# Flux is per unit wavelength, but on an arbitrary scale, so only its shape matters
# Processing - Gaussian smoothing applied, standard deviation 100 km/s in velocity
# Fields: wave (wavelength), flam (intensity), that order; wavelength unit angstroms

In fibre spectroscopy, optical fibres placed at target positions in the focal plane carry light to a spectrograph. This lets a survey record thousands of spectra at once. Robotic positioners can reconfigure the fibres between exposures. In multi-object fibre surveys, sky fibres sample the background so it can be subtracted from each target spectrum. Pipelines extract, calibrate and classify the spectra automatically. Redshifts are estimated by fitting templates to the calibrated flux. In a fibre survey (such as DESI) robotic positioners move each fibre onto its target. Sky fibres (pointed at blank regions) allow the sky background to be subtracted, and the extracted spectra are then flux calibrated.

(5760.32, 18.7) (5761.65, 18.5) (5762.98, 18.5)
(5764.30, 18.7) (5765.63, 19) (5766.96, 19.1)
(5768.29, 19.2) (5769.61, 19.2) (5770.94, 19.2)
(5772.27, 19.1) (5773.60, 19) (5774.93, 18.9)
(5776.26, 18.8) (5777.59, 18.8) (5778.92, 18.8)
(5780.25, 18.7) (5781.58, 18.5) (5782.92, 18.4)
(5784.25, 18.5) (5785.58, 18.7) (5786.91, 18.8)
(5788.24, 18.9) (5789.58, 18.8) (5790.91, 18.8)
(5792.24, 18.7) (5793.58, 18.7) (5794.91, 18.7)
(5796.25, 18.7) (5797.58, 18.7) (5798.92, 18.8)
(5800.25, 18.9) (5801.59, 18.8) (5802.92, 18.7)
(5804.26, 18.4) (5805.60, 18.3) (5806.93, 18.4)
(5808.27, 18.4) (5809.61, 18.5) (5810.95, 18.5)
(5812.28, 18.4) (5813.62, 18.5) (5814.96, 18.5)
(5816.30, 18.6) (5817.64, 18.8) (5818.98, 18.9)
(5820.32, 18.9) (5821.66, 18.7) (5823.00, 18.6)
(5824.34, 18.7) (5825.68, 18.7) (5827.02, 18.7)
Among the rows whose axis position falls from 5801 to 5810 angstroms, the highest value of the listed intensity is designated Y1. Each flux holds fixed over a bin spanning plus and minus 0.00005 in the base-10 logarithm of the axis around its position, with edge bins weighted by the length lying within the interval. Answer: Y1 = 18.8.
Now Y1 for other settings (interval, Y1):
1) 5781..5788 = 18.8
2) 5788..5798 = 18.9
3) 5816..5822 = 18.9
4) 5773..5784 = 19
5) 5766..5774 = 19.2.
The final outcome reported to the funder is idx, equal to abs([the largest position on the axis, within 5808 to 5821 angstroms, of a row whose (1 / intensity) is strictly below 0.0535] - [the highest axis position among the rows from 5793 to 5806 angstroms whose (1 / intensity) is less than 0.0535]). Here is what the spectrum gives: 17.4 angstroms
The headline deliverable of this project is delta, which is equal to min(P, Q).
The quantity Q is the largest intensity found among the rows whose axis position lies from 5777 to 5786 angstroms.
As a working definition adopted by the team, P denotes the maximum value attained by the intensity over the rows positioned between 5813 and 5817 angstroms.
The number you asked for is 18.6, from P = 18.6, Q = 18.8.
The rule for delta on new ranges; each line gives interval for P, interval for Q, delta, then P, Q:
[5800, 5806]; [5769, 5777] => 18.9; 18.9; 19.2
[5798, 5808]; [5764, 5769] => 18.9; 18.9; 19.2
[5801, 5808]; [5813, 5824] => 18.8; 18.8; 18.9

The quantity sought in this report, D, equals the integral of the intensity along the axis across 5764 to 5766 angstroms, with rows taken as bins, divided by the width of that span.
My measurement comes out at 18.8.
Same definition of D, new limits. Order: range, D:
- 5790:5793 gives 18.8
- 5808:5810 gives 18.4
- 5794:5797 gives 18.7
